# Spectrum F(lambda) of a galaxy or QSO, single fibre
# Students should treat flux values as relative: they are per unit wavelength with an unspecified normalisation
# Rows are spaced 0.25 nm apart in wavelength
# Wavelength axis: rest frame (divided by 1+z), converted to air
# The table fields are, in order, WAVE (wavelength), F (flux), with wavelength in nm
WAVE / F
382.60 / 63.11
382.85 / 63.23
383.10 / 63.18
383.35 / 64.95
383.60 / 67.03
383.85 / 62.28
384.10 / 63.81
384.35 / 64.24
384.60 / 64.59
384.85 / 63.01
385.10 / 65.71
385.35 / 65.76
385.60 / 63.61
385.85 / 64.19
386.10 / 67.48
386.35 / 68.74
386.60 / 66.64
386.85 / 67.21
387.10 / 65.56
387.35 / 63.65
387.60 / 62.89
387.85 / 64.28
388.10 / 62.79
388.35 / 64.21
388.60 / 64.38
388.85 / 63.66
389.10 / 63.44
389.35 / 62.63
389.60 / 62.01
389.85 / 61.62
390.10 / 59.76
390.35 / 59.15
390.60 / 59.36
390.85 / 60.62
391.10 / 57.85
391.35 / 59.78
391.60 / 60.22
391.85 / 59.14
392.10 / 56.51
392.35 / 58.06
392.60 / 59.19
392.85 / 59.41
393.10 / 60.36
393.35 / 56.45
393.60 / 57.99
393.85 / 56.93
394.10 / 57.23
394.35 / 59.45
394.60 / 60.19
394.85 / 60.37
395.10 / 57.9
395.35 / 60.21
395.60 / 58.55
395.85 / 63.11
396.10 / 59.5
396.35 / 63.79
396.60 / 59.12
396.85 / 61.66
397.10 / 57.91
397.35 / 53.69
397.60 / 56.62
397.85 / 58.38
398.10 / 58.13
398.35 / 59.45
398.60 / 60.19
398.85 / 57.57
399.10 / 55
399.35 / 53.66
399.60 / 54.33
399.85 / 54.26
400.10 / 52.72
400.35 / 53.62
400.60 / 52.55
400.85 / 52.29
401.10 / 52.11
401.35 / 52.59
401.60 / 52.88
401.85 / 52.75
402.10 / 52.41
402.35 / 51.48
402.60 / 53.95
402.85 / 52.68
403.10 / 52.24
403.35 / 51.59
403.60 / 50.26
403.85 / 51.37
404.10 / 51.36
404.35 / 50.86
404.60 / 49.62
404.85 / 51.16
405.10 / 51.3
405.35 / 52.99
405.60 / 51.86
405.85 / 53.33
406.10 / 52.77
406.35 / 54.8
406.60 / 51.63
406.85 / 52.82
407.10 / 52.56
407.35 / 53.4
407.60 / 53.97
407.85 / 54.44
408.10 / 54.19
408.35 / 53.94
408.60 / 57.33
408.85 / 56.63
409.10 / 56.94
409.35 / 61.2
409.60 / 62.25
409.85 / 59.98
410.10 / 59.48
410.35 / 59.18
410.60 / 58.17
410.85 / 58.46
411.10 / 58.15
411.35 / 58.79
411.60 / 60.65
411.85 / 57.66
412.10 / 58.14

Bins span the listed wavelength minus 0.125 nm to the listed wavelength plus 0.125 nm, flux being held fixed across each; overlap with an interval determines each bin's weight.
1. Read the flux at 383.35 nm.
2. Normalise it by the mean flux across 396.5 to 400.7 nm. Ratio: 1.15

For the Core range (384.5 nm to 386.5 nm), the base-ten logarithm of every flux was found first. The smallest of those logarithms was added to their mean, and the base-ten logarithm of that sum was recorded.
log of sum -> 0.558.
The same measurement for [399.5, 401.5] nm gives 0.537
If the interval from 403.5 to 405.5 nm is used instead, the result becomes 0.532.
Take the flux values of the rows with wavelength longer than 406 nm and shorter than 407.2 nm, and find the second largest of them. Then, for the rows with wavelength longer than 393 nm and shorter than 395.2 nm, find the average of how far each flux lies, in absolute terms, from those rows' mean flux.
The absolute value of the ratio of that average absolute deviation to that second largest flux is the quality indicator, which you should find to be 0.026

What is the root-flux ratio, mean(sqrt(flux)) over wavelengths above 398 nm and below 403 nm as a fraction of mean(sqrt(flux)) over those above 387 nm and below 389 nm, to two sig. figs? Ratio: 0.92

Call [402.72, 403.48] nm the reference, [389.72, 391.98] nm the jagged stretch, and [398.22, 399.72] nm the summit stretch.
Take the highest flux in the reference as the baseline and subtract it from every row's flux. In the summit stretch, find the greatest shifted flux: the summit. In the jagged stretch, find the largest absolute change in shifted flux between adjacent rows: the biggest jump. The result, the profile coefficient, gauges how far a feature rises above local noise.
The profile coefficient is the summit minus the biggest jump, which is 5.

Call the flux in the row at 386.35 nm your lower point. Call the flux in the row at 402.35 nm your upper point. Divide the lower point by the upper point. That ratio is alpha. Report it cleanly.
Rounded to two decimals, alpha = 1.34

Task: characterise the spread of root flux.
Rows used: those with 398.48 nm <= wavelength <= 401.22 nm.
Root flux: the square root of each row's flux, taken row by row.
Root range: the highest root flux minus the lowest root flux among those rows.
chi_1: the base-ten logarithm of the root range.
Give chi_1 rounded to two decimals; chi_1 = -0.27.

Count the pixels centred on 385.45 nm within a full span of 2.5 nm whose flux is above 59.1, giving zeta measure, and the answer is 10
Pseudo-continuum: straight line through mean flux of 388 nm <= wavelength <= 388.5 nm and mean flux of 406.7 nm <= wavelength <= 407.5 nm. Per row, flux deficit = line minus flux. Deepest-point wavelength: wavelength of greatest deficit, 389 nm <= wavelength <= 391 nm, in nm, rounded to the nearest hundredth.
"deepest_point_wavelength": 390.35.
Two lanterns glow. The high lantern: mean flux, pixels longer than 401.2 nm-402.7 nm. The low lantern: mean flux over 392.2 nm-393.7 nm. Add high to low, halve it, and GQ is 55.6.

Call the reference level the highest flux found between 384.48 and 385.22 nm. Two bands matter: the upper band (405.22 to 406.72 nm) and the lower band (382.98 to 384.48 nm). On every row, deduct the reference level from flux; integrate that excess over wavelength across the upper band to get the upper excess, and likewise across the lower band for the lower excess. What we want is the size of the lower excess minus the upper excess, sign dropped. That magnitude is 17.0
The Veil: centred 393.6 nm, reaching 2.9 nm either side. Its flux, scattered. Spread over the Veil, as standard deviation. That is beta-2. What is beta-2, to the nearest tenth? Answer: 1.8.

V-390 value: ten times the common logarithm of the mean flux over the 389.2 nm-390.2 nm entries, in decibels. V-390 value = 17.9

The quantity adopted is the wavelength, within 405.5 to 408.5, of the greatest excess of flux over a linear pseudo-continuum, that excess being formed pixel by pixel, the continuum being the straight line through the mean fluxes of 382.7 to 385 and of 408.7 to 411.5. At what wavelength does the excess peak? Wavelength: 406.35 nm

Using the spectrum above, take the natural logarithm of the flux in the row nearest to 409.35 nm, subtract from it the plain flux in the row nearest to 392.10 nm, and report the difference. -52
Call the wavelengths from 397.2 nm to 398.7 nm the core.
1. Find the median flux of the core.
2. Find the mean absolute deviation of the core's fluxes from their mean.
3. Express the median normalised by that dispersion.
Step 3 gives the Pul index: 34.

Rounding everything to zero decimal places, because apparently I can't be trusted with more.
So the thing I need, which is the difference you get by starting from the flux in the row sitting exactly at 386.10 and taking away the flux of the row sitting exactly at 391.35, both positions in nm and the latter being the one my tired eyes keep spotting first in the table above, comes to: 8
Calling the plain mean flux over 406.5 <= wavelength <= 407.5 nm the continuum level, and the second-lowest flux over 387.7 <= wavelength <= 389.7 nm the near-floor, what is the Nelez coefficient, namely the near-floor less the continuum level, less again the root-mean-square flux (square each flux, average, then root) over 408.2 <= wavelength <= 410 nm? -48.4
